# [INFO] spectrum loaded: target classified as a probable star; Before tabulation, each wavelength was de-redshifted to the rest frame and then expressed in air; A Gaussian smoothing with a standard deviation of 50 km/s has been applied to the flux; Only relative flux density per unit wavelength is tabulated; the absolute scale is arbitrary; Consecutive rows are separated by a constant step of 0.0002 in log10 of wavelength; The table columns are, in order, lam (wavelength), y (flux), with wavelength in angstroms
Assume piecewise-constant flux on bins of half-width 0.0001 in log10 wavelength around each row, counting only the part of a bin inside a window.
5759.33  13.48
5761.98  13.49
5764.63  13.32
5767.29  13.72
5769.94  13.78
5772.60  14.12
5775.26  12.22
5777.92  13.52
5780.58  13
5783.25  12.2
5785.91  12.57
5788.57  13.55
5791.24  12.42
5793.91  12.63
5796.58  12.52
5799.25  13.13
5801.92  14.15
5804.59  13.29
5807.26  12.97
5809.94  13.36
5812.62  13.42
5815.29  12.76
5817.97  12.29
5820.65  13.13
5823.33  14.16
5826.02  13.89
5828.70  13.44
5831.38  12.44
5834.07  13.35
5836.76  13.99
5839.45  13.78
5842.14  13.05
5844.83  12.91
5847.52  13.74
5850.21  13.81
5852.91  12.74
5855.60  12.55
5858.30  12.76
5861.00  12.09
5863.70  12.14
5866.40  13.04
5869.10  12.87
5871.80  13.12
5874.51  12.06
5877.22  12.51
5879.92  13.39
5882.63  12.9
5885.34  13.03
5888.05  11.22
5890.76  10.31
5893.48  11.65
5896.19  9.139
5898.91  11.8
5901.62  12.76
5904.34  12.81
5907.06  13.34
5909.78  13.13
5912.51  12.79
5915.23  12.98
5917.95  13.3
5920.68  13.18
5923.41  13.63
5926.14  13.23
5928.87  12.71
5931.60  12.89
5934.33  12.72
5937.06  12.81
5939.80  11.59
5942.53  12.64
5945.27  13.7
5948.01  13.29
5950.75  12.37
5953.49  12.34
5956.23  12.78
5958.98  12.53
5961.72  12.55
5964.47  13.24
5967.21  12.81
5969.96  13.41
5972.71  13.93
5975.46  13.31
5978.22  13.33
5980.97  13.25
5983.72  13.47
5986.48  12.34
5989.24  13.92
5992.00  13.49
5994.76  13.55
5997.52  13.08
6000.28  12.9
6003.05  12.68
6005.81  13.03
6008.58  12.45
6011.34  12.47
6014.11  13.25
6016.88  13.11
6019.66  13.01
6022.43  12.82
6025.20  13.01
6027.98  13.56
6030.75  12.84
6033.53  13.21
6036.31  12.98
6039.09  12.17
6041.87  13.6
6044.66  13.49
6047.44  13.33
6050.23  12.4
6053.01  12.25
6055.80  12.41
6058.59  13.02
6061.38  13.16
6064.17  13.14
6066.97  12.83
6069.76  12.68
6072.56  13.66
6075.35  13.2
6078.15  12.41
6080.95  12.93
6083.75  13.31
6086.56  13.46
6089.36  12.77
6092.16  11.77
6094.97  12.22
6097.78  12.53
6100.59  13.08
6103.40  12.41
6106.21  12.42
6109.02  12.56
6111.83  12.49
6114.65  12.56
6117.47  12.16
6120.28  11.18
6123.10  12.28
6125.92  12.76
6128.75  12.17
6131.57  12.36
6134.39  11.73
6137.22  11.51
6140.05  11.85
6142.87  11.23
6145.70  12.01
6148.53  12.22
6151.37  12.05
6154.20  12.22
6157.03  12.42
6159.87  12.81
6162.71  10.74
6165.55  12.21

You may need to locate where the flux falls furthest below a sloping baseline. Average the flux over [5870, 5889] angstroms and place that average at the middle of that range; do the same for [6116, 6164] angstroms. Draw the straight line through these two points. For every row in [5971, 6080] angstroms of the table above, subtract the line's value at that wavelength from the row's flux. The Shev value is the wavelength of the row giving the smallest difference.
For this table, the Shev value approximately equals 6039.09 angstroms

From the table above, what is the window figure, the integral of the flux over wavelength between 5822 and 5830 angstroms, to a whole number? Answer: 111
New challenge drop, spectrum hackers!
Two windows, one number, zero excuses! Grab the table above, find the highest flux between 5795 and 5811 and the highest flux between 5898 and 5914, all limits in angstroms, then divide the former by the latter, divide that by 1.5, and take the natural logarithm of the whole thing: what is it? -0.347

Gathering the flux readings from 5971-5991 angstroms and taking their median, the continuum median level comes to 13.3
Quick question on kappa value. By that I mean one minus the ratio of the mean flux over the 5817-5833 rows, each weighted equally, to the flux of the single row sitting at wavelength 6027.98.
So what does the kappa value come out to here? 0.02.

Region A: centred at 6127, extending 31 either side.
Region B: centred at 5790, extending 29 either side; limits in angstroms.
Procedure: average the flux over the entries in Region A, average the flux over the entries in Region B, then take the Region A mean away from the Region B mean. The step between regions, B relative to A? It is 0.9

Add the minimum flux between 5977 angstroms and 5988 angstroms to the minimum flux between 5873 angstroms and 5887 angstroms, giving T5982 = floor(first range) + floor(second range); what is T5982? 24.4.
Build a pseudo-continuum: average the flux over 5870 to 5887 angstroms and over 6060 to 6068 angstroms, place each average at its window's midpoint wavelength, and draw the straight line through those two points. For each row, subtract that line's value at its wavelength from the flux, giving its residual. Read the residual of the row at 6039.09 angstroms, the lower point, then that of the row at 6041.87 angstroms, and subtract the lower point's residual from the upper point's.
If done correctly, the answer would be 1.4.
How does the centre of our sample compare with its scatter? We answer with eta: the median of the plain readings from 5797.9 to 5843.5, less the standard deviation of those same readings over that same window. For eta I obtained 12.8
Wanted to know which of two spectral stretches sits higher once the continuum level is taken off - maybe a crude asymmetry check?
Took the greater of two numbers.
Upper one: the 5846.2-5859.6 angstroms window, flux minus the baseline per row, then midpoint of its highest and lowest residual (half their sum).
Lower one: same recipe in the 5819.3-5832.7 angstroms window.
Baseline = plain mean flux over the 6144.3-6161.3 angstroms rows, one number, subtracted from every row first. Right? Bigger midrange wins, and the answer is 1.0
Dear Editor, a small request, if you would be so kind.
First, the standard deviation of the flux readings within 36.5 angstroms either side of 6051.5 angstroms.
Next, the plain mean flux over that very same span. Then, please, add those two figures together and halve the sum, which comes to 6.71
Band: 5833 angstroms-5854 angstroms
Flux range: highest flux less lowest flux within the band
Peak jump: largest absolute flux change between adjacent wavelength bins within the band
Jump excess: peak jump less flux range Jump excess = -0.18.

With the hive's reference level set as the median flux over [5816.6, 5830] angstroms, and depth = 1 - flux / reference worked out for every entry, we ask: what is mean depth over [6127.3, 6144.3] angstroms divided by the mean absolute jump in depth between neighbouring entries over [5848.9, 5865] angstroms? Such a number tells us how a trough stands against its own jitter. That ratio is 3.7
